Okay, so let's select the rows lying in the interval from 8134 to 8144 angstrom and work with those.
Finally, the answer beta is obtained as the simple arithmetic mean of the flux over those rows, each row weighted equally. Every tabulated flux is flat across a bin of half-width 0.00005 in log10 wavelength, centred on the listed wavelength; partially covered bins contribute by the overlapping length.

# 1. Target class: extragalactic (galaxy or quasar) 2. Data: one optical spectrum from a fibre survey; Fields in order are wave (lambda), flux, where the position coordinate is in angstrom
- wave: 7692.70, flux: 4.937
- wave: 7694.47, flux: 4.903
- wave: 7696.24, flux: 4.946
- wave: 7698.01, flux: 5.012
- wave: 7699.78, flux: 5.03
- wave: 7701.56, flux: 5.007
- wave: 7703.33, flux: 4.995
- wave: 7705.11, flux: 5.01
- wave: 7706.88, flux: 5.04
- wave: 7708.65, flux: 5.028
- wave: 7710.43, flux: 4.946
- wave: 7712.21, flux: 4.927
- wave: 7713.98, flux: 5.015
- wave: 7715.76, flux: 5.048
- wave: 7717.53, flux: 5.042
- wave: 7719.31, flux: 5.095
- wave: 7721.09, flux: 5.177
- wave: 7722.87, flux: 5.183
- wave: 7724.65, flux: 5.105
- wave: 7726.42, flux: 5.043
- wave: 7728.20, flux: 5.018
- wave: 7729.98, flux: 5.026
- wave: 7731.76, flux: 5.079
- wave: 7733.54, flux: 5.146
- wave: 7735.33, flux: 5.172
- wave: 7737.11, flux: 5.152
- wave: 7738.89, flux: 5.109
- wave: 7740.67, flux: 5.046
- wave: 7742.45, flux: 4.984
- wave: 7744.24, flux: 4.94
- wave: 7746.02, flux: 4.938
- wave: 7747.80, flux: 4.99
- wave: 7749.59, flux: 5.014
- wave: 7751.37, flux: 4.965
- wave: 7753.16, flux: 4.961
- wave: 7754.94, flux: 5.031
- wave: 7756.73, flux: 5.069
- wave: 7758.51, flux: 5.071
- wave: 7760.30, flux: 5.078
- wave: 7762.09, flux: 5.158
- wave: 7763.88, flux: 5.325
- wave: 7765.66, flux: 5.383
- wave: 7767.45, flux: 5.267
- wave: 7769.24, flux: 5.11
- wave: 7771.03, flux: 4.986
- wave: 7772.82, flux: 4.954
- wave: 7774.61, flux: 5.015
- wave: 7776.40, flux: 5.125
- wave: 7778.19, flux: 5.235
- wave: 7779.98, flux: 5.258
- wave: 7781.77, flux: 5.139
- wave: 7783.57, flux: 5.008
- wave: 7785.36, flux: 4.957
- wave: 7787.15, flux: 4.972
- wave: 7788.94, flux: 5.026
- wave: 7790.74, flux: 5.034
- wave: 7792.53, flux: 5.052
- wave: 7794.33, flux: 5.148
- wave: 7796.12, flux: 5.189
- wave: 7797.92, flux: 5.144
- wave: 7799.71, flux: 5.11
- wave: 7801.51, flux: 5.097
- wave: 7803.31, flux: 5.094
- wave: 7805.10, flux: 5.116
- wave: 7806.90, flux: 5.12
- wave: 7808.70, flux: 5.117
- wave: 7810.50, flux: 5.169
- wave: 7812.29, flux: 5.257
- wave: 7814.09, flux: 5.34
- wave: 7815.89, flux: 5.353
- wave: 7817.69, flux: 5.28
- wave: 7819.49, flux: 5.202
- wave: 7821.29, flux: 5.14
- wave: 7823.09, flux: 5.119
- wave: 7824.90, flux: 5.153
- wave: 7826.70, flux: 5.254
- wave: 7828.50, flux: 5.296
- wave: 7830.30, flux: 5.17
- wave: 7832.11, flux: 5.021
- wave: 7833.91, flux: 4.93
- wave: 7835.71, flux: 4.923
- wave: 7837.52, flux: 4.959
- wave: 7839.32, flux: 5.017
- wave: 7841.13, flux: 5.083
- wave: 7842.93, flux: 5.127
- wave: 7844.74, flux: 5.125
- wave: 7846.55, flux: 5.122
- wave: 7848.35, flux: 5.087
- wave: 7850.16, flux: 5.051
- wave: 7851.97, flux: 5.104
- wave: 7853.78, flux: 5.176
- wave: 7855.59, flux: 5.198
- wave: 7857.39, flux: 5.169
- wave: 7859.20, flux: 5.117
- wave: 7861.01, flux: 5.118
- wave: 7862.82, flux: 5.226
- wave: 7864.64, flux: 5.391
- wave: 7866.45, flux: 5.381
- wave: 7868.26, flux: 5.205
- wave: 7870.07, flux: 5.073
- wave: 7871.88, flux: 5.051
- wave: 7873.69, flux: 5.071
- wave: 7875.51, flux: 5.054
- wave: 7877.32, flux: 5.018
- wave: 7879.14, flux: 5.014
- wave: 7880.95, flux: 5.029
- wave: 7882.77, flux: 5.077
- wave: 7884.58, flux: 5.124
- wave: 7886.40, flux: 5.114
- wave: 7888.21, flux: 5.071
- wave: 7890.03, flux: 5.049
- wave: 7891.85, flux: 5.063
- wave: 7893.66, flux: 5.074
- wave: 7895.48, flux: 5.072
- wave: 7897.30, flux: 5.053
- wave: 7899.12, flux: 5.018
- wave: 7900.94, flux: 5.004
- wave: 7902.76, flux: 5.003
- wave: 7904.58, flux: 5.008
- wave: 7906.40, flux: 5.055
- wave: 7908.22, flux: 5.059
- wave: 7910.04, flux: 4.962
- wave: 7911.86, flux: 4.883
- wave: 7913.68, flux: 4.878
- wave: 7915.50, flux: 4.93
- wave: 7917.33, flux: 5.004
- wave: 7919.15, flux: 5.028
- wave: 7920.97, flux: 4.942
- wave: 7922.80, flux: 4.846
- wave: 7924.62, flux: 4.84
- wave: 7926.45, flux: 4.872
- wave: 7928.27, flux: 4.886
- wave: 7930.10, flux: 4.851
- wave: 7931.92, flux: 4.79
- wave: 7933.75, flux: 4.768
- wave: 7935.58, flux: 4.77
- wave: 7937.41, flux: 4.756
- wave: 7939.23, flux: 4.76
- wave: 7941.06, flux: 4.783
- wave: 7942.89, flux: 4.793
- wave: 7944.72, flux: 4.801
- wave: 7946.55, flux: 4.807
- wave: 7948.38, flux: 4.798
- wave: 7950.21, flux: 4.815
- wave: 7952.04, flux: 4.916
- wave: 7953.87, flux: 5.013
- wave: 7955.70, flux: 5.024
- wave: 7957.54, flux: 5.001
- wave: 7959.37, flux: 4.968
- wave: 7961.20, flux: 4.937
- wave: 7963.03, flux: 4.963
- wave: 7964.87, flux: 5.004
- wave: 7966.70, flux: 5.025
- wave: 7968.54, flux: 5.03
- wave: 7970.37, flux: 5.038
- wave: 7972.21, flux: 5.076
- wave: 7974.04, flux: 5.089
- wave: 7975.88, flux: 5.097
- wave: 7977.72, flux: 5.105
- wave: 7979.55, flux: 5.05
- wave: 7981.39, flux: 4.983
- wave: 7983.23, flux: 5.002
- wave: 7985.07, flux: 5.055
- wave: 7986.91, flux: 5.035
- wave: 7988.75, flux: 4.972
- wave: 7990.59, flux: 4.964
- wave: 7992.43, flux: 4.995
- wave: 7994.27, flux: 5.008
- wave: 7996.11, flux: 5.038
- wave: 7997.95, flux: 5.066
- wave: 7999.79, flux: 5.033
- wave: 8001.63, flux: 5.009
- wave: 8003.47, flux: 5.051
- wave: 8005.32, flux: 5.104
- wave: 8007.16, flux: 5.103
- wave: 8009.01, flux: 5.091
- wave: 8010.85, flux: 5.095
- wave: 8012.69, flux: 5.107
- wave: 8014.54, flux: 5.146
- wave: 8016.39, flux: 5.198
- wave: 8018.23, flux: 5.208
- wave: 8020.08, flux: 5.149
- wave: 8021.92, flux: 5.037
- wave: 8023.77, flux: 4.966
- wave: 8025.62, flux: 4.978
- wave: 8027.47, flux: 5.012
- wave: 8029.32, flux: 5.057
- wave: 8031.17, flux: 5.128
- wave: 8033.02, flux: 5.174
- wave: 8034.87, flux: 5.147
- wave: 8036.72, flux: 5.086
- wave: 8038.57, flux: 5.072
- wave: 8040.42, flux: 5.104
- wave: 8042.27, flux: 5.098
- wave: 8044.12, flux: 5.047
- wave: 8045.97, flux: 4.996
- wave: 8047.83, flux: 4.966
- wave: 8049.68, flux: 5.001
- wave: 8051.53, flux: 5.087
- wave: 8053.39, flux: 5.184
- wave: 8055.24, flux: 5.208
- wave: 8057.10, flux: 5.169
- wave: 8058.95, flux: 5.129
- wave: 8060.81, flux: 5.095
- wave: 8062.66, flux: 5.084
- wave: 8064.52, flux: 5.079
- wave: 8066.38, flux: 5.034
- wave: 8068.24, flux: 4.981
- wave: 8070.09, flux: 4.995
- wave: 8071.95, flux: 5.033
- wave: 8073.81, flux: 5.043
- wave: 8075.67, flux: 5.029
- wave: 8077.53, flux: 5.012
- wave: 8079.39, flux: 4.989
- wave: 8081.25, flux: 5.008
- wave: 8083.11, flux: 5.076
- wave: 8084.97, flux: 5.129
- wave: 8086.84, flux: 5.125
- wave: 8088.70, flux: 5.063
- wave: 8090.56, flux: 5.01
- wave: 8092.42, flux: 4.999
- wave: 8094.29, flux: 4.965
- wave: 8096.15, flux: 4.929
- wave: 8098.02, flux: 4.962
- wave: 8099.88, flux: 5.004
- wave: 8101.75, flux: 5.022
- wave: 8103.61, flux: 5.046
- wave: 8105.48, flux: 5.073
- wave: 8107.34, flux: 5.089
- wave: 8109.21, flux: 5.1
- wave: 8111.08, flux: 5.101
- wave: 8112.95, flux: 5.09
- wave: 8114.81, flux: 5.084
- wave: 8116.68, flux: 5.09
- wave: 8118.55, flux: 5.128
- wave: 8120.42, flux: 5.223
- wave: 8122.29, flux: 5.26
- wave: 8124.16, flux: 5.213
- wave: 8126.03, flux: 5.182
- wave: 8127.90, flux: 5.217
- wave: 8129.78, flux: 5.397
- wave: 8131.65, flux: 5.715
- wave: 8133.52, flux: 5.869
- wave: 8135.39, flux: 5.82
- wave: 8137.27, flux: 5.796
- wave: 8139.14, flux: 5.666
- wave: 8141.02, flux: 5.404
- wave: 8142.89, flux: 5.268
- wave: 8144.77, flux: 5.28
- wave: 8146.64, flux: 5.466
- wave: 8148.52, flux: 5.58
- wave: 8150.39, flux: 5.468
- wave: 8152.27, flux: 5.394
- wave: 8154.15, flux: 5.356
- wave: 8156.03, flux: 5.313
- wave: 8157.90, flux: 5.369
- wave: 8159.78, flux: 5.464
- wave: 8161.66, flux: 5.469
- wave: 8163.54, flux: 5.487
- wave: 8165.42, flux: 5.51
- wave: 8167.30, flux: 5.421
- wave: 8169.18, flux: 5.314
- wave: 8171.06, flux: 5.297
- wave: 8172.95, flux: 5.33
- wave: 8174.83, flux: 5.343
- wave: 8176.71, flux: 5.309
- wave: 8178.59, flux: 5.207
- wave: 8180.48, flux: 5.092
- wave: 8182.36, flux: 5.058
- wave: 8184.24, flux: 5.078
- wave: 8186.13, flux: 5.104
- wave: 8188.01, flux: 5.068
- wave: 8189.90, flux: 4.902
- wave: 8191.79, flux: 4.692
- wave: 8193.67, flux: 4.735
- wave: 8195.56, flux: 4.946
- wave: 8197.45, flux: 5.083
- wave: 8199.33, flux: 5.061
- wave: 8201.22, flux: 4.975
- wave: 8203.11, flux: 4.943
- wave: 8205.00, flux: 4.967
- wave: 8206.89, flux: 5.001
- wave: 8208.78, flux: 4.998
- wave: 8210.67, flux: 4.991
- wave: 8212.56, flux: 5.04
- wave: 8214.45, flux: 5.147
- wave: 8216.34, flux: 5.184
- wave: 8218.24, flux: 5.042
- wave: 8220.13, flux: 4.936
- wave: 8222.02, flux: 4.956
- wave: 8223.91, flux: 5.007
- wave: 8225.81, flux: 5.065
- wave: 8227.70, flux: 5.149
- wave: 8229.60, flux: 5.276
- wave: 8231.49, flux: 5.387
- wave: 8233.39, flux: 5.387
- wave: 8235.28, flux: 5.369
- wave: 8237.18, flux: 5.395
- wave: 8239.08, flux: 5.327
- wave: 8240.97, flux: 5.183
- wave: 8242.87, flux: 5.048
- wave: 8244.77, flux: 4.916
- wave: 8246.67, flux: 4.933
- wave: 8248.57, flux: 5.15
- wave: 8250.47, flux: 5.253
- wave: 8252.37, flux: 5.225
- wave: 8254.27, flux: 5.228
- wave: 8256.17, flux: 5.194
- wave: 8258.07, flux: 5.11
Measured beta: 5.59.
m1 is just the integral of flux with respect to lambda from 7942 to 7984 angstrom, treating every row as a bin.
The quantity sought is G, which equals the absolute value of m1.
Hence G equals 209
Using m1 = 209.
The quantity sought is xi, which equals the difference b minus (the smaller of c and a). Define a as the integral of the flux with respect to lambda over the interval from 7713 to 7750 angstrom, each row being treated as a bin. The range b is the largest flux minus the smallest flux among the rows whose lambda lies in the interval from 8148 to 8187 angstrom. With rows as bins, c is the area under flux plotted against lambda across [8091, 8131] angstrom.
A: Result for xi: -187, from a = 187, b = 0.52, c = 204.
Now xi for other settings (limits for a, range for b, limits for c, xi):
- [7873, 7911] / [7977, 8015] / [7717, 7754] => -187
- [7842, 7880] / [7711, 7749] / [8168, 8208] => -195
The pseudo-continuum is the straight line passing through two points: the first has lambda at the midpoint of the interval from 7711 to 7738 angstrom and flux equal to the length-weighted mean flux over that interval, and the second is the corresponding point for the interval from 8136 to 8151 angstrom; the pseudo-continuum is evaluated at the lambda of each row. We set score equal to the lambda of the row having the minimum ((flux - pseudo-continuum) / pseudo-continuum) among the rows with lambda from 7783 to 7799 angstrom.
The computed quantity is 7785.36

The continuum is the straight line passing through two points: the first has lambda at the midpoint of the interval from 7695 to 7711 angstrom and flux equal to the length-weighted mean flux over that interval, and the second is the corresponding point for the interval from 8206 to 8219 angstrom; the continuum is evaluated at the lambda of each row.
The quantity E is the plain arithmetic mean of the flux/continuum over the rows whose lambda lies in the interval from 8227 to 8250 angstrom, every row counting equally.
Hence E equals 1.03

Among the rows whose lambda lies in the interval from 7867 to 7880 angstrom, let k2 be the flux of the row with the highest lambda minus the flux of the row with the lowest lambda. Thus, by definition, -0.19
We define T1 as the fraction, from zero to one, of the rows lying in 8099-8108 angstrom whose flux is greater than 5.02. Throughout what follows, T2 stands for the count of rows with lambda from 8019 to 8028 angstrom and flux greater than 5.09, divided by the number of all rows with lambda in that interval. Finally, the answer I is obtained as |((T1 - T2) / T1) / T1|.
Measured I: 0.9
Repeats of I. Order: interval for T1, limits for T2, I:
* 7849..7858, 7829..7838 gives 0.8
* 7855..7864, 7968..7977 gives 0.8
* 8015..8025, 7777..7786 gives 0.3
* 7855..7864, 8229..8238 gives 0.0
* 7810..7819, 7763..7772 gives 0.2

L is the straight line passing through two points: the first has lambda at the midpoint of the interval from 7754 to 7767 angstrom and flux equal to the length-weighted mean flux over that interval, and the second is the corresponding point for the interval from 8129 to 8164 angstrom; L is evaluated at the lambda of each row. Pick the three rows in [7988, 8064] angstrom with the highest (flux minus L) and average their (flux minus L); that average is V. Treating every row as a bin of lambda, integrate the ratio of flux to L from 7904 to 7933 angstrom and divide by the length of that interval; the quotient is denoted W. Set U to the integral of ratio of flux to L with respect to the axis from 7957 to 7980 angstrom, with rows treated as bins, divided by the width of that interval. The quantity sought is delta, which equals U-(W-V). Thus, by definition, -0.2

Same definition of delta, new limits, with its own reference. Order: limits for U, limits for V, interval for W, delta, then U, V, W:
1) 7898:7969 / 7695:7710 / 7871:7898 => -0.1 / 0.924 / -0.1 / 0.960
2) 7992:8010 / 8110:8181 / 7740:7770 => 0.3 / 0.940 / 0.3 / 0.984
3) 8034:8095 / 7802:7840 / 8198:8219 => 0.1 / 0.932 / 0.1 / 0.905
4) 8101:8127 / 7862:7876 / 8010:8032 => 0.1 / 0.936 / 0.1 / 0.943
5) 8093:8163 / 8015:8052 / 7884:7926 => -0.2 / 0.964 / -0.2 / 0.945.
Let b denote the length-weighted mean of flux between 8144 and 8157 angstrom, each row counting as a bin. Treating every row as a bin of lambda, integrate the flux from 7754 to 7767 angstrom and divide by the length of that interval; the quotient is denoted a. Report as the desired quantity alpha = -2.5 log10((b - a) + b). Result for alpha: -1.88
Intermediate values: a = 5.16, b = 5.4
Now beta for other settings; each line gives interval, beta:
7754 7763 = 5.08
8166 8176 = 5.34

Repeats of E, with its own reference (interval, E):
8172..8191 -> 1.02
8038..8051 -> 1.00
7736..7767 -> 1.01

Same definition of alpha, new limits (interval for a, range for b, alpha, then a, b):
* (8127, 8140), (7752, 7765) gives -1.65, 5.64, 5.1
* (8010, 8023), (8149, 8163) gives -1.89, 5.13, 5.4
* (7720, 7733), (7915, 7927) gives -1.69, 5.09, 4.9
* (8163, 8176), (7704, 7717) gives -1.66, 5.38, 5.0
